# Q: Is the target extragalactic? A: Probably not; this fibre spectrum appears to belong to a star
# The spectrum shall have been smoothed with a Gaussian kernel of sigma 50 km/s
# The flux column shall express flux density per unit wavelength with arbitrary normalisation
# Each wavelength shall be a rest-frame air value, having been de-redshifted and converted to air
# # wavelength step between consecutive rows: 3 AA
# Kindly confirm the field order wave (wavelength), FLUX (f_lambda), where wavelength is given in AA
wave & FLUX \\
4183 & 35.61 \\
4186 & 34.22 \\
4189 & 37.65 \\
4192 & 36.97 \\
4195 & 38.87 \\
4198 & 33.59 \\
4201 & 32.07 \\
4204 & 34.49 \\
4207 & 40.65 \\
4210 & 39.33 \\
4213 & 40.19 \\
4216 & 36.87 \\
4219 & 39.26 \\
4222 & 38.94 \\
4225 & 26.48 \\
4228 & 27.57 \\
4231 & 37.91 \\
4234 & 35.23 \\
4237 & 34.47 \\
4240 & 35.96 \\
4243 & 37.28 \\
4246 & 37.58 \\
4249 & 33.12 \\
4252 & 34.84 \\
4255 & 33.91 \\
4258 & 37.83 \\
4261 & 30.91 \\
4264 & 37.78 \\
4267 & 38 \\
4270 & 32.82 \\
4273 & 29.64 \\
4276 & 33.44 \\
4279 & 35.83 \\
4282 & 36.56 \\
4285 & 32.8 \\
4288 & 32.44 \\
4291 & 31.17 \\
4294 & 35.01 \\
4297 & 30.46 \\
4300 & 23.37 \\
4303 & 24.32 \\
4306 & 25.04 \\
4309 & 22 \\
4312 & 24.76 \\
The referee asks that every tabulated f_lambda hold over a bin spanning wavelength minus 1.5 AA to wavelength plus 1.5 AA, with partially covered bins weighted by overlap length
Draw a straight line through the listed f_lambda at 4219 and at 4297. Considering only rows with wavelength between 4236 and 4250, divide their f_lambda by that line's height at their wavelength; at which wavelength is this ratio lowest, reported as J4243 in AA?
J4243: 4249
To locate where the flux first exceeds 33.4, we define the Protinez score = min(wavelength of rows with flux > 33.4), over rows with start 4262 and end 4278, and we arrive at 4264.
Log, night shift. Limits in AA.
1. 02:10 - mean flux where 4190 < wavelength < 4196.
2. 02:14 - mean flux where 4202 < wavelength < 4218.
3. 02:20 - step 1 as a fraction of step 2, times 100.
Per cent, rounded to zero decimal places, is 99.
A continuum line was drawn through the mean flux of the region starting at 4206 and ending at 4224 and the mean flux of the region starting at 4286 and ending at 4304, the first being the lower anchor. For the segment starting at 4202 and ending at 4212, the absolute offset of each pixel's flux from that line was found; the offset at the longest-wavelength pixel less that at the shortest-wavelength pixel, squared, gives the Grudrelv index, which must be 31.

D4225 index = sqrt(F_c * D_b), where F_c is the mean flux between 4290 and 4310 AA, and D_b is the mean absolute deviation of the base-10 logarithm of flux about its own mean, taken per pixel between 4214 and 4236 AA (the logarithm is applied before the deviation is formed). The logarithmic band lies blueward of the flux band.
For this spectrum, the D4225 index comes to 1.27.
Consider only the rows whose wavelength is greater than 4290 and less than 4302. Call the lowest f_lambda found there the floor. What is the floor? 23.37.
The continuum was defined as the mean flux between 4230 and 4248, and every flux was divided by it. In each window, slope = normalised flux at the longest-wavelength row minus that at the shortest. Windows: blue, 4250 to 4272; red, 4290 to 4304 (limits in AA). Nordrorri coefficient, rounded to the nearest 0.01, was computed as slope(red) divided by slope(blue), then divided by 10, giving 0.34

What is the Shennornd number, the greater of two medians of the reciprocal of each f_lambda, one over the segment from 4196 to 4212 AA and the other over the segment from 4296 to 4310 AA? 0.0411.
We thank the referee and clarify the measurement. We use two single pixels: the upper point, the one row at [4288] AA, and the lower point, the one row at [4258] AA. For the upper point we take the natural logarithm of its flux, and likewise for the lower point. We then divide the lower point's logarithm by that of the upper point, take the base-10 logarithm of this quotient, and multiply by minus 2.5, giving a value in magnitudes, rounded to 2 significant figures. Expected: -0.047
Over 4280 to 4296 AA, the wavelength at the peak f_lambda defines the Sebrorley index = 4282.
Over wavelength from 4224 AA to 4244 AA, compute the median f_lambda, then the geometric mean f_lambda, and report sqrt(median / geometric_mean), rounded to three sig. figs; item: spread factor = 1.03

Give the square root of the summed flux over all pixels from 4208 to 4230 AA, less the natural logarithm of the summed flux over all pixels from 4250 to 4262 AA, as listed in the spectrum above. 11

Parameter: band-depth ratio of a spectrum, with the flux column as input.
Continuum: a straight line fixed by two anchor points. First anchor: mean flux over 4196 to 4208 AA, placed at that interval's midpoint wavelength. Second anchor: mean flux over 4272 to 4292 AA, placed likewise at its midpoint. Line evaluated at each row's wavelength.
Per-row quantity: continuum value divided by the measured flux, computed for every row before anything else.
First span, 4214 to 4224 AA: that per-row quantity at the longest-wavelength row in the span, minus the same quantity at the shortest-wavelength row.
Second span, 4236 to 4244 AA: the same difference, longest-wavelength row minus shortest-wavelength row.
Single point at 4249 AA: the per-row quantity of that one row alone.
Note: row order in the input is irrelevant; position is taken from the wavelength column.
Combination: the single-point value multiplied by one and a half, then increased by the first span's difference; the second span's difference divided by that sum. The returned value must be -0.05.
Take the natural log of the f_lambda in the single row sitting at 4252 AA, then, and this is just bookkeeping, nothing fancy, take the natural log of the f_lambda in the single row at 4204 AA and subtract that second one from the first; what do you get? 0.01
